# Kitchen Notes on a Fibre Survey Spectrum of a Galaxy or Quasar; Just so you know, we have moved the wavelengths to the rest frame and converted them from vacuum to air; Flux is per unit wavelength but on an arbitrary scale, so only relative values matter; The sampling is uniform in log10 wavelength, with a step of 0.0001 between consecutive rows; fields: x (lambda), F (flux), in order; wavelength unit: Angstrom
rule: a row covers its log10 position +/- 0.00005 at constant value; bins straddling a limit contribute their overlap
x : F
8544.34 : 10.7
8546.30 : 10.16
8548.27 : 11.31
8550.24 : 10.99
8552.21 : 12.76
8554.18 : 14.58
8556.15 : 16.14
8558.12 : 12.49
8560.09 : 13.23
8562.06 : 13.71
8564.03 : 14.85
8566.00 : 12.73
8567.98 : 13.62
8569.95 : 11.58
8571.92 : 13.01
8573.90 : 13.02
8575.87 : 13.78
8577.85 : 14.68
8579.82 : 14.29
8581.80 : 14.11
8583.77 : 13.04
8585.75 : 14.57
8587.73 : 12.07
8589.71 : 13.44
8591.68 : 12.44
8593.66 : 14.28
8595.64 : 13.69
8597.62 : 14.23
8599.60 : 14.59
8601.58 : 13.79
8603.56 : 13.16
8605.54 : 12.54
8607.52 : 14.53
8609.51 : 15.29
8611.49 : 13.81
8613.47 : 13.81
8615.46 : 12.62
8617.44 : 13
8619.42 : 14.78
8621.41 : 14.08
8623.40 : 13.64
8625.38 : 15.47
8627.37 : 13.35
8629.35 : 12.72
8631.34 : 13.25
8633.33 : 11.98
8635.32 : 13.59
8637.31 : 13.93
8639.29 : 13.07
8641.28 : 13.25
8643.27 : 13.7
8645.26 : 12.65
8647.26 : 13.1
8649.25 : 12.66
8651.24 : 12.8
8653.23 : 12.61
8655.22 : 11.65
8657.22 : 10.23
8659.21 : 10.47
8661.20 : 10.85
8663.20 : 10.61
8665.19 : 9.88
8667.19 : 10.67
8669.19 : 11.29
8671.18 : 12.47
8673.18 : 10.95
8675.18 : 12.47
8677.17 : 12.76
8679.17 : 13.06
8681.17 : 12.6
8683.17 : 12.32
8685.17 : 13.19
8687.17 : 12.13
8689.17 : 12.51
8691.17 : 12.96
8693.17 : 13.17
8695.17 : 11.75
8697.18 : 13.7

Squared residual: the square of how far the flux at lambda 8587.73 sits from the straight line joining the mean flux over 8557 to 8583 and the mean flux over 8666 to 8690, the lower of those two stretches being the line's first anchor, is 1.4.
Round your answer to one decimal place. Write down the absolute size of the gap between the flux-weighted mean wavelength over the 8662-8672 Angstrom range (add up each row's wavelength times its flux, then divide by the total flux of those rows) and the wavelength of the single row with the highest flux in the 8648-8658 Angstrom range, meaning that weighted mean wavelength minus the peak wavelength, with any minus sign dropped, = 16.1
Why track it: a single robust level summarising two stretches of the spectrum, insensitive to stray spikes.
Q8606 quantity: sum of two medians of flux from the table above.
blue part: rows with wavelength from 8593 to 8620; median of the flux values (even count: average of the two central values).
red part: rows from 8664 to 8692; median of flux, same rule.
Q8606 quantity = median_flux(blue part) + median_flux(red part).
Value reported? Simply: 26.3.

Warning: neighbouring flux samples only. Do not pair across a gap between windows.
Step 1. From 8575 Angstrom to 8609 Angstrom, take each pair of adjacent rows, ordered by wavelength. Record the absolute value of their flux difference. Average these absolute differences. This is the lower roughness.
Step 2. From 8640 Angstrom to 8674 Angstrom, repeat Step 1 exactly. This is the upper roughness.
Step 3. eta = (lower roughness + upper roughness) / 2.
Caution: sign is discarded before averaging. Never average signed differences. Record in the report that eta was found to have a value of 0.85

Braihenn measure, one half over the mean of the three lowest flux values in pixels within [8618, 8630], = 0.038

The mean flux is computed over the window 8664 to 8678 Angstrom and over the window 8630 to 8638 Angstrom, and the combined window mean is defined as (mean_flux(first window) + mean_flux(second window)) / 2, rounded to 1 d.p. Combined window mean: 12.3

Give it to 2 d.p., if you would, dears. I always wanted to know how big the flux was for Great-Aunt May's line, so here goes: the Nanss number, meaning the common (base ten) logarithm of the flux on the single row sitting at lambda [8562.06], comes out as 1.14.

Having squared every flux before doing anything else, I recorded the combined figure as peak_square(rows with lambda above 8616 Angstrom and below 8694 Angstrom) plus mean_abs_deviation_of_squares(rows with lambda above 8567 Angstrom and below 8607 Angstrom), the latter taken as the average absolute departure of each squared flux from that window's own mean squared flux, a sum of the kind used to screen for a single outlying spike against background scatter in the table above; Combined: 258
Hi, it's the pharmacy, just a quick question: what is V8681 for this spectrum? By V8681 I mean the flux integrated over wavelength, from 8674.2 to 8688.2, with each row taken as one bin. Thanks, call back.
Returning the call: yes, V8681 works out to 177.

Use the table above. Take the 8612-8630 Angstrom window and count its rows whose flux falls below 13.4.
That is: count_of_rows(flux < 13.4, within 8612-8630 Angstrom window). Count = 4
